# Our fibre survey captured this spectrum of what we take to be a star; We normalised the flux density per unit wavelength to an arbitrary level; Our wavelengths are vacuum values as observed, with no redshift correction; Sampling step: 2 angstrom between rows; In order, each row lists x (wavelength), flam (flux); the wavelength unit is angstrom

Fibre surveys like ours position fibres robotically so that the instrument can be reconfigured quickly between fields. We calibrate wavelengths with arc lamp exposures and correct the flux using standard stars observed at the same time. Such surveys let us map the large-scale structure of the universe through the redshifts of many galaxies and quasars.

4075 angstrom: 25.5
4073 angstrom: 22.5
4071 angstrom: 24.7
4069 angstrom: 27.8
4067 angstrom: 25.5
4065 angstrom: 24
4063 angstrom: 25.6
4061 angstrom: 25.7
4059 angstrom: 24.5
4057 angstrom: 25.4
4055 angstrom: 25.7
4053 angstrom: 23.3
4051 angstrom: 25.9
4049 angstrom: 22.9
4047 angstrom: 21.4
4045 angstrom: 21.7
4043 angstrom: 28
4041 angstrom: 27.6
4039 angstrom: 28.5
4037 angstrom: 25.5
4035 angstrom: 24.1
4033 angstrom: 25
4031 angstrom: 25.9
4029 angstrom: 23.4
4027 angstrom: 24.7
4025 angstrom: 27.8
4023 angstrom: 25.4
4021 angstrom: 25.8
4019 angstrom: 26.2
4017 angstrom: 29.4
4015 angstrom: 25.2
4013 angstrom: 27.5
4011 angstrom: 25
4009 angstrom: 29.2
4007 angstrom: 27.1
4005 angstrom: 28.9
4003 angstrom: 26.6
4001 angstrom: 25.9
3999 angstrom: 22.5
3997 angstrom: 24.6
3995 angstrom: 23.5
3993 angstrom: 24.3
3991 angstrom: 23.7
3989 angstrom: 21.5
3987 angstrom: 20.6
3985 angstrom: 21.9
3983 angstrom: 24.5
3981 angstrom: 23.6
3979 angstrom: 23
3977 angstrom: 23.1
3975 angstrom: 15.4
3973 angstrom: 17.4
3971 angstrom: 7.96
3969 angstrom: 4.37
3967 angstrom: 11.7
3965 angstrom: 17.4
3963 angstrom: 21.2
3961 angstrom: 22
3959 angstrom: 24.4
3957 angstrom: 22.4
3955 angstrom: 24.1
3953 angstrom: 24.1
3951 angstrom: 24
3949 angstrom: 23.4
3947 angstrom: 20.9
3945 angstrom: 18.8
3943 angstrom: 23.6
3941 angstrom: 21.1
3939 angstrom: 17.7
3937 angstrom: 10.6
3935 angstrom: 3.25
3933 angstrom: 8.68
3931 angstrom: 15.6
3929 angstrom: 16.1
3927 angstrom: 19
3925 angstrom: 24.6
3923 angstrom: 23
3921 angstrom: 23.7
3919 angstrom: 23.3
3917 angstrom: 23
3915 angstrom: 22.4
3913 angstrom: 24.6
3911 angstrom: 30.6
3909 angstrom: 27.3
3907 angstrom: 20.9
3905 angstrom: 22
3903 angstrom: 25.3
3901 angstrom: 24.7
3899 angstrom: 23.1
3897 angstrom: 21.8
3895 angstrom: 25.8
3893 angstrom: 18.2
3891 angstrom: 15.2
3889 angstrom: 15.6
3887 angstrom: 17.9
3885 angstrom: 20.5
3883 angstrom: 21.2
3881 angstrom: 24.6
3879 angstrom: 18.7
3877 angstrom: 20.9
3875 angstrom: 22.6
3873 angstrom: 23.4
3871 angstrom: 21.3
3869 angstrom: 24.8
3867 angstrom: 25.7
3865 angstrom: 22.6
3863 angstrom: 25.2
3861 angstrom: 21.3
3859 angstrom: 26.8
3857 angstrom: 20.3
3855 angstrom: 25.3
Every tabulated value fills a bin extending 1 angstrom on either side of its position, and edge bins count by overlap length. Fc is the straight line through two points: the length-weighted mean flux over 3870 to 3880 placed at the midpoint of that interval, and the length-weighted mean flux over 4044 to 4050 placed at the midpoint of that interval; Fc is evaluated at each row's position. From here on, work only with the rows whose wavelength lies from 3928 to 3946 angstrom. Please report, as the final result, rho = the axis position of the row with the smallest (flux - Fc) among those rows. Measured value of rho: 3935 angstrom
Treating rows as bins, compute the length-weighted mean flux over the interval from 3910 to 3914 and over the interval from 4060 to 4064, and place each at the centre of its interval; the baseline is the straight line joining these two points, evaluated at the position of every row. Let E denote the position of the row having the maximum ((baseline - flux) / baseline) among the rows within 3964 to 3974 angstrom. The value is 3969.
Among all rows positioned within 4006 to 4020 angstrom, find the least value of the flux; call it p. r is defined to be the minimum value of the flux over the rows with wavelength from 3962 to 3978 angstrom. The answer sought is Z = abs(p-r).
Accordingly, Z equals 21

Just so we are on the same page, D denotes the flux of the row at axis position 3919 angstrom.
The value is 23.3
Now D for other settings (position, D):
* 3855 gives 25.3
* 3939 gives 17.7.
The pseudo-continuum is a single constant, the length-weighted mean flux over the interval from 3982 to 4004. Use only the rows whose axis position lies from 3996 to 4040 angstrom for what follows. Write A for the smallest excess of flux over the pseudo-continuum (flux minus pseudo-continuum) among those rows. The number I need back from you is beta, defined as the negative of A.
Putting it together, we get 1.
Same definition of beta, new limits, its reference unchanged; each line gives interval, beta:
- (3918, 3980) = 20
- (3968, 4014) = 19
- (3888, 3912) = 8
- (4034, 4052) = 2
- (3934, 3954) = 20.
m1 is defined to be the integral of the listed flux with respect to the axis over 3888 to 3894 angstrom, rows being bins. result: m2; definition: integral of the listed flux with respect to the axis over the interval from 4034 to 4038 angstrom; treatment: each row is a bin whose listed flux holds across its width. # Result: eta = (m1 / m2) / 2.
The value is 0.49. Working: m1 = 98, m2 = 99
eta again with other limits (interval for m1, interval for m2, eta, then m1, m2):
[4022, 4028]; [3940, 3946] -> 0.61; 156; 127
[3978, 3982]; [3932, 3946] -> 0.22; 93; 207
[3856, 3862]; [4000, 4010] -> 0.25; 137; 275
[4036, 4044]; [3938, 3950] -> 0.44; 219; 251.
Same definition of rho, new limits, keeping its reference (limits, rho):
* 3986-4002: 3987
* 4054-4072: 4065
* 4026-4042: 4029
